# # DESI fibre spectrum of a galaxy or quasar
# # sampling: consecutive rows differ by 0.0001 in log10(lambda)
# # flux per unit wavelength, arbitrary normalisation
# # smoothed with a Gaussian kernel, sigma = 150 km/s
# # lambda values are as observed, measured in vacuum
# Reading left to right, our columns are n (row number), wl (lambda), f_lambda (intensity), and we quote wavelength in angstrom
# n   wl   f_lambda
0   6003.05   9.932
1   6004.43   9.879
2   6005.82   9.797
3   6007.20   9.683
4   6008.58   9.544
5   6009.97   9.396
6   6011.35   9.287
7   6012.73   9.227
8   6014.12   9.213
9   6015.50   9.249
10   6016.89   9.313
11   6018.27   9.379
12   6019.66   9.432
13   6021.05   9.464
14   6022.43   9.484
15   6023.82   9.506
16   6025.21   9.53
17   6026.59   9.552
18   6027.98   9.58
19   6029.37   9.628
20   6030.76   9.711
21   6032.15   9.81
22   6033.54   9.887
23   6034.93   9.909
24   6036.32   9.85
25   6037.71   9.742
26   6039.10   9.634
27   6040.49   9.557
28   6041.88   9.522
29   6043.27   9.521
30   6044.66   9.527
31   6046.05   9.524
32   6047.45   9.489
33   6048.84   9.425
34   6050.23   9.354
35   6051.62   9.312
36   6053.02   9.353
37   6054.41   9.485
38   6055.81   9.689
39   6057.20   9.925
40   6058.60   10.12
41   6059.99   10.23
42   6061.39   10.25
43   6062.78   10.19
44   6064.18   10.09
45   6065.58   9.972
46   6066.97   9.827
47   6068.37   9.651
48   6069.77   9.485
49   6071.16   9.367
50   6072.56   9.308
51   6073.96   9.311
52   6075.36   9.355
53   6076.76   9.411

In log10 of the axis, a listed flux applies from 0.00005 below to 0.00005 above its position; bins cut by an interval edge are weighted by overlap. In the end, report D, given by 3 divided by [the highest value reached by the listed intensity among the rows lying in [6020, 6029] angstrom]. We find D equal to 0.313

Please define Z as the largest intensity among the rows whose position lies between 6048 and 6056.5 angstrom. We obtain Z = 9.689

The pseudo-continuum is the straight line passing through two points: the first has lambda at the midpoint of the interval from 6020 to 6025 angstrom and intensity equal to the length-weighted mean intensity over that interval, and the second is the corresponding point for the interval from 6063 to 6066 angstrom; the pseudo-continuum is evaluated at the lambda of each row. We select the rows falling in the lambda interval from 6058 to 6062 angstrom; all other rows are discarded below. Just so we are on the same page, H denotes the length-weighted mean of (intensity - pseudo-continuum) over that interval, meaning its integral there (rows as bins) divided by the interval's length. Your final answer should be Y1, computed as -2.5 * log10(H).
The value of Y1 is 1.6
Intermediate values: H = 0.223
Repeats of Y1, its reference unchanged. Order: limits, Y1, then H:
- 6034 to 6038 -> 1.8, 0.187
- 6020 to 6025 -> 5.6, 0.006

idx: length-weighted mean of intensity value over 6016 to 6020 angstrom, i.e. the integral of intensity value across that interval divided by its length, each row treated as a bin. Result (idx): 9.36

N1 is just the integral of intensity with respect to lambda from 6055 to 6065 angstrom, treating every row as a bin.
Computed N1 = 101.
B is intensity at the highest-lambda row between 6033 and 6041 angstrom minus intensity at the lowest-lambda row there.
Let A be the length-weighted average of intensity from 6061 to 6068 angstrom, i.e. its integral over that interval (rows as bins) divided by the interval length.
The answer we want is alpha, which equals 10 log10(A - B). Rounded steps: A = 10.0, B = -0.33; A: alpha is 10.2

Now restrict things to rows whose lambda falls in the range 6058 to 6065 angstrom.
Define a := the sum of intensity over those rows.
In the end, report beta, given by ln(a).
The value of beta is 3.93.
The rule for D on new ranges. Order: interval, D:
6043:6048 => 0.315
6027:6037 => 0.303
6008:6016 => 0.314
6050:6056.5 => 0.310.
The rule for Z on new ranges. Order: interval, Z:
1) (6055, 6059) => 10.12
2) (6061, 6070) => 10.25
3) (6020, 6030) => 9.628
